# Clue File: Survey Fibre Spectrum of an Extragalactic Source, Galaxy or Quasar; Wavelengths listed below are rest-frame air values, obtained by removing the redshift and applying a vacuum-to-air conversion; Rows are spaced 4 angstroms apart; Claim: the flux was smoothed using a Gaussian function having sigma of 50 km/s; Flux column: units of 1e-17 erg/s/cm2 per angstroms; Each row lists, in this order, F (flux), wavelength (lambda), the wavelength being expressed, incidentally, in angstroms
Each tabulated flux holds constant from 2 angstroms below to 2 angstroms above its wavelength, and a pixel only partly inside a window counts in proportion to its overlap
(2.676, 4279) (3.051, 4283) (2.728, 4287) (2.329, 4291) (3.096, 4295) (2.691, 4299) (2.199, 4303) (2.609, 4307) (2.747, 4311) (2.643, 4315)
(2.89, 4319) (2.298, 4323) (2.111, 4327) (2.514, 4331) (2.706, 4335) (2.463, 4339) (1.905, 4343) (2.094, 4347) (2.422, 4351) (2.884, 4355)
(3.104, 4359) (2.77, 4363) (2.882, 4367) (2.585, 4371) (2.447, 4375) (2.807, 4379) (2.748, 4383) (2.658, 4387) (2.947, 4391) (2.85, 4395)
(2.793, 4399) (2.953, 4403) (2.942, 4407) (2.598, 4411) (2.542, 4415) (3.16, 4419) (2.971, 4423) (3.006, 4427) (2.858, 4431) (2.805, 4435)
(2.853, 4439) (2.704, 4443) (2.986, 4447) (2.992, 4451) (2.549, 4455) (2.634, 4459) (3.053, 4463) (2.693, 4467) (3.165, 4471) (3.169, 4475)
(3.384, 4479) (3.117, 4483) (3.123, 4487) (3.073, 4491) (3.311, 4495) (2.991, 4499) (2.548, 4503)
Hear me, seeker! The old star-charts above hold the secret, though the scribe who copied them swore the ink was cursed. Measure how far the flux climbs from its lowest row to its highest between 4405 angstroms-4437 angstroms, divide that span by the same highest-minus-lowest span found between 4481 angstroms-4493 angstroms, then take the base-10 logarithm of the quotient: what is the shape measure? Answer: 1.1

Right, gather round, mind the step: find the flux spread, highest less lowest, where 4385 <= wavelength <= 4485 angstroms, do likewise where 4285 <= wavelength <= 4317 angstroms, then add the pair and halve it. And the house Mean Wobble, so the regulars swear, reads 0.87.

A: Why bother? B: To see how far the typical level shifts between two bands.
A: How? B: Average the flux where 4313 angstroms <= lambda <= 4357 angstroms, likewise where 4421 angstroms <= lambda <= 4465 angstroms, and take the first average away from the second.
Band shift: 0.41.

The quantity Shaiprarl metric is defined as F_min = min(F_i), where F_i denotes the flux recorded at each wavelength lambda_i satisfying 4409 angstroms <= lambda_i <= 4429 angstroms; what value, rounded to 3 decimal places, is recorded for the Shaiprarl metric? 2.542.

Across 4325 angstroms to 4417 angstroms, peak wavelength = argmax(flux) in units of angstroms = 4359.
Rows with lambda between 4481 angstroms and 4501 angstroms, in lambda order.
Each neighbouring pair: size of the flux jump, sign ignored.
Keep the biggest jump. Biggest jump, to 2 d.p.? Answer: 0.32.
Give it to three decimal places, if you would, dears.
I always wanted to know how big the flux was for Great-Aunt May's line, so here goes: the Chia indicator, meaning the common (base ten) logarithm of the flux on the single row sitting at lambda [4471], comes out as 0.500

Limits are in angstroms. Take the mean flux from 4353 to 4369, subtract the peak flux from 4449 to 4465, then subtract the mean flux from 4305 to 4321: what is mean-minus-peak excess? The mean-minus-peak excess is -2.87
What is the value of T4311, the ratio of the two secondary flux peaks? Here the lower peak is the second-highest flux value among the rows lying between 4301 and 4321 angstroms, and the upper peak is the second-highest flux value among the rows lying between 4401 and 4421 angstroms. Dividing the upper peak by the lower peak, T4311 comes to 1.07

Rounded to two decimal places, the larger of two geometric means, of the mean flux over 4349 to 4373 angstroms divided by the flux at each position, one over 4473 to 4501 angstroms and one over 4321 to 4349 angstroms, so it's 1.21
